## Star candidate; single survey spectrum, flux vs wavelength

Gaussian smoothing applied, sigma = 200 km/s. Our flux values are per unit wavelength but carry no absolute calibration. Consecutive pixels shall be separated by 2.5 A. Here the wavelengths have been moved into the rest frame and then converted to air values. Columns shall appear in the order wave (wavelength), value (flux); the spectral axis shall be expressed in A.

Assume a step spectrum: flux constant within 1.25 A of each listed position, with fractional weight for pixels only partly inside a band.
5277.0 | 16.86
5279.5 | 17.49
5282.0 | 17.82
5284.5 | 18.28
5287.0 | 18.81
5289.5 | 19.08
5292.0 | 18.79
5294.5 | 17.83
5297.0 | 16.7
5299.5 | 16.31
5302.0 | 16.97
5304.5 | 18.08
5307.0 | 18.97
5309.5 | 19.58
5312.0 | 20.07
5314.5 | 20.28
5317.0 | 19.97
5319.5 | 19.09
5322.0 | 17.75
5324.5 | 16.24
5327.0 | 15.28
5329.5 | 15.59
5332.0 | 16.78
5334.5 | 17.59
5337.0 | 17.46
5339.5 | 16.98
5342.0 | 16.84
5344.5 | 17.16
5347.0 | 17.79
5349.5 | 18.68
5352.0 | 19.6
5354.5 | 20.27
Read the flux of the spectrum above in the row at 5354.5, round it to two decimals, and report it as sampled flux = 20.27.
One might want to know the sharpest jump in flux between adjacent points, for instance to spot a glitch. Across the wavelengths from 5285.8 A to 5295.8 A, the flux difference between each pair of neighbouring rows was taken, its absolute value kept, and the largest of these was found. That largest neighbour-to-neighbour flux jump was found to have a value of 1.0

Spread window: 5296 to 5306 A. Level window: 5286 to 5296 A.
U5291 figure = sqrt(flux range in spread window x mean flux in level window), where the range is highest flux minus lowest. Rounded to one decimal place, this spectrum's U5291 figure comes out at 5.7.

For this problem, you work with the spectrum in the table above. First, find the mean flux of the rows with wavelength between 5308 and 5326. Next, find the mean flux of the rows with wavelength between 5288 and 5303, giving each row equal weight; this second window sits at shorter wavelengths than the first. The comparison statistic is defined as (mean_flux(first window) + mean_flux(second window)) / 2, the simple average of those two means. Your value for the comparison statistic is 18.3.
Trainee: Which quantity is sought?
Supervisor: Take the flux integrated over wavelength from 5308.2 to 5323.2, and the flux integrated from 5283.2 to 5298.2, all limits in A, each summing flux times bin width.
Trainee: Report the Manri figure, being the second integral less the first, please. -18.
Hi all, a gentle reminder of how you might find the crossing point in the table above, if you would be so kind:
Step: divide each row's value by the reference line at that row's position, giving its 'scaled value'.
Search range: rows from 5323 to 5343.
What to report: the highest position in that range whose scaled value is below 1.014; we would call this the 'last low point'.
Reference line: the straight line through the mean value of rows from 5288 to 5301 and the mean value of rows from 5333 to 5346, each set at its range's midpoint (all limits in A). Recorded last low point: 5342.0 A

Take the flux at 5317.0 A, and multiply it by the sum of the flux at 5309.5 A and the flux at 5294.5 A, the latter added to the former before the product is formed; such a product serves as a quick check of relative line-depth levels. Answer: 747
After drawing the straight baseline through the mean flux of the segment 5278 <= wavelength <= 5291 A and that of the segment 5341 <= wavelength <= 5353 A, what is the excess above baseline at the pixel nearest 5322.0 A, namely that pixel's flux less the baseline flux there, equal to -0.4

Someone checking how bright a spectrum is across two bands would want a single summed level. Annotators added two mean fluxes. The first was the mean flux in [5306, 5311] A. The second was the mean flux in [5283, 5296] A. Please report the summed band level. 37.8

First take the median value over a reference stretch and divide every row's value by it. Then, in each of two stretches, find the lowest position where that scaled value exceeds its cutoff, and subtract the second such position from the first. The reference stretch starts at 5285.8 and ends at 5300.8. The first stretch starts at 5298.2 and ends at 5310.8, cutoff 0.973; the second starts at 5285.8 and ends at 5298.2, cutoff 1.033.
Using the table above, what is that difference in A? 15.0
